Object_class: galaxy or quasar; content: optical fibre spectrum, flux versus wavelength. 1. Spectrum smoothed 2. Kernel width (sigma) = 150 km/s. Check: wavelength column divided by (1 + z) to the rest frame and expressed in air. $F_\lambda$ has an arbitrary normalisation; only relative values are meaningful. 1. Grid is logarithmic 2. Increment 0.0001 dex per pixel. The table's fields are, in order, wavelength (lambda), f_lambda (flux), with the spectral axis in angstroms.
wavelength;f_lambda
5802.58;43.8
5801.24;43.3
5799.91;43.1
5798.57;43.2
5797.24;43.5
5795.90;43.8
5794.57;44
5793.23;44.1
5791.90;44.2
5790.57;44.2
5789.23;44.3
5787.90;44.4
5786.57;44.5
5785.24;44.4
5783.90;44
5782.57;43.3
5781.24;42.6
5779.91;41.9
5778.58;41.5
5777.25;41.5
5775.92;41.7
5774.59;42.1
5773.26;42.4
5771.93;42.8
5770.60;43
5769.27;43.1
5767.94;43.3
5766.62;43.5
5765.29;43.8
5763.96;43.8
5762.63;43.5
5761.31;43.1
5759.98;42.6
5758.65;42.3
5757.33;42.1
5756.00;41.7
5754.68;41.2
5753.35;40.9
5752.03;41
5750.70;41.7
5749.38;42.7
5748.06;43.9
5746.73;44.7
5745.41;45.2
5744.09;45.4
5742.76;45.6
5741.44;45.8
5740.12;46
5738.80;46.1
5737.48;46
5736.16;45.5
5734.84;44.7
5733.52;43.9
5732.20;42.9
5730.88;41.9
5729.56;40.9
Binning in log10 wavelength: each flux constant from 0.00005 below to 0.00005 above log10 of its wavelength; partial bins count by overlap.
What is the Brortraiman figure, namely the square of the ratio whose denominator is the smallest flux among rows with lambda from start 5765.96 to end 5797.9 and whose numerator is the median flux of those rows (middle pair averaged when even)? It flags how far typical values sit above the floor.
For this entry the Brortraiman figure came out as 1.09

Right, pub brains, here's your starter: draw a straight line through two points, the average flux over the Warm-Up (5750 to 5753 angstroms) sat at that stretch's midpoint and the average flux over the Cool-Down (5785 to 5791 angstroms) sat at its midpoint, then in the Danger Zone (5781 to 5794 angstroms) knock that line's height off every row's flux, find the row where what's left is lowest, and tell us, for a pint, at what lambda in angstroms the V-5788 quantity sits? 5781.24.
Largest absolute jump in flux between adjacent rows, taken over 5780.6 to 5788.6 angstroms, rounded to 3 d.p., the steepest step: 0.700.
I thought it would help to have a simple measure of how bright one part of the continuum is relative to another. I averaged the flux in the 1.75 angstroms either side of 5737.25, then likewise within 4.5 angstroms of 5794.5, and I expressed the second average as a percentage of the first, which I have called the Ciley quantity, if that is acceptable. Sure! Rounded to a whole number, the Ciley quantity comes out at 96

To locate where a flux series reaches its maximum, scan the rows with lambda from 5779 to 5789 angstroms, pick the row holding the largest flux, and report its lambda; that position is 5786.57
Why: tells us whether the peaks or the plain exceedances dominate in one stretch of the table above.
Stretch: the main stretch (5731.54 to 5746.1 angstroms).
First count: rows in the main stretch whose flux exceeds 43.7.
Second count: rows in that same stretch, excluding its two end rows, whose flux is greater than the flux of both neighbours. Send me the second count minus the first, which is -9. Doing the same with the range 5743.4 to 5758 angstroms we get -4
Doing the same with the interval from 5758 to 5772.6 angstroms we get -2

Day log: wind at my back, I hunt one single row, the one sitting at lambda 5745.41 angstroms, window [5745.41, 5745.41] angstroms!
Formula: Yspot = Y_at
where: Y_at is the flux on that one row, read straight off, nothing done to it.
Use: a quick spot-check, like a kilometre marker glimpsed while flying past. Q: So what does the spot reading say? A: 45.2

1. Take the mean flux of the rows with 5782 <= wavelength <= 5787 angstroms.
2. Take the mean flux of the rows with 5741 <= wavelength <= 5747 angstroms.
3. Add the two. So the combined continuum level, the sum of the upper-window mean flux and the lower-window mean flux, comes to 89.4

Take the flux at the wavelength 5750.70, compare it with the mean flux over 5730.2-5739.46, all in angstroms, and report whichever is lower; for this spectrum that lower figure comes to 41.70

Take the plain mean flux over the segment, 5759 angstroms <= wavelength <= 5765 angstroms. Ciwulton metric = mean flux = 43.2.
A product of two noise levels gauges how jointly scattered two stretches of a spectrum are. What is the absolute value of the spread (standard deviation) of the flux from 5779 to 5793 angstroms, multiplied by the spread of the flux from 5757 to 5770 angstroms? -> 0.5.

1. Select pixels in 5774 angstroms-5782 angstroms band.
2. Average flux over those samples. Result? 41.9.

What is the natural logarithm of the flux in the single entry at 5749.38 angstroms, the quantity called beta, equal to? 3.75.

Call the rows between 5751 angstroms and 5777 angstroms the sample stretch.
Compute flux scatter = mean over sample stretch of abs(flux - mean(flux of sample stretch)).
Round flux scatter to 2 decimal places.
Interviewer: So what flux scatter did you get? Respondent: 0.77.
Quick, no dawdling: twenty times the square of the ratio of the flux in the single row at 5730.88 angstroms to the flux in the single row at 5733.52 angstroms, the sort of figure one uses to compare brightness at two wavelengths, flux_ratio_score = 18.2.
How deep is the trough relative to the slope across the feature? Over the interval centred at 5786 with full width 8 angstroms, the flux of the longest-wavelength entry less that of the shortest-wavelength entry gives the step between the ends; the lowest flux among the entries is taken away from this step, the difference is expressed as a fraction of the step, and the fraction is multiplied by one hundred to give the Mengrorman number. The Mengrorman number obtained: -4230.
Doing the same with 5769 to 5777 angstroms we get 3079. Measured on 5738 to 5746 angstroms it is 5122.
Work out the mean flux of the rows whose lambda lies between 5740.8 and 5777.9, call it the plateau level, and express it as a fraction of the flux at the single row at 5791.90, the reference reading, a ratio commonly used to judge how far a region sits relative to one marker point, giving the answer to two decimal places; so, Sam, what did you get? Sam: 0.97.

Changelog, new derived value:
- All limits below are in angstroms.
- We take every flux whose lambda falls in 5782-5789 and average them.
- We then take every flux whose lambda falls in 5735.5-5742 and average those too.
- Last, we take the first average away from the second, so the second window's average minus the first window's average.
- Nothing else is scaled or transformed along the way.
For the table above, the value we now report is 1.8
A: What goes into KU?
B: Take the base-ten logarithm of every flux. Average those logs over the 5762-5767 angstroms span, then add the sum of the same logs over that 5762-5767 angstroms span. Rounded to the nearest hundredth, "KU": 8.20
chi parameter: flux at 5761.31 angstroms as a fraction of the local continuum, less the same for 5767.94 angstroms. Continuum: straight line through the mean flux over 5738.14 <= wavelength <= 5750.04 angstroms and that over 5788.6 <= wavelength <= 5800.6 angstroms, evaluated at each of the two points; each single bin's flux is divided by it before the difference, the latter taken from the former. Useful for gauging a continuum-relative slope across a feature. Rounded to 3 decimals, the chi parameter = -0.008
